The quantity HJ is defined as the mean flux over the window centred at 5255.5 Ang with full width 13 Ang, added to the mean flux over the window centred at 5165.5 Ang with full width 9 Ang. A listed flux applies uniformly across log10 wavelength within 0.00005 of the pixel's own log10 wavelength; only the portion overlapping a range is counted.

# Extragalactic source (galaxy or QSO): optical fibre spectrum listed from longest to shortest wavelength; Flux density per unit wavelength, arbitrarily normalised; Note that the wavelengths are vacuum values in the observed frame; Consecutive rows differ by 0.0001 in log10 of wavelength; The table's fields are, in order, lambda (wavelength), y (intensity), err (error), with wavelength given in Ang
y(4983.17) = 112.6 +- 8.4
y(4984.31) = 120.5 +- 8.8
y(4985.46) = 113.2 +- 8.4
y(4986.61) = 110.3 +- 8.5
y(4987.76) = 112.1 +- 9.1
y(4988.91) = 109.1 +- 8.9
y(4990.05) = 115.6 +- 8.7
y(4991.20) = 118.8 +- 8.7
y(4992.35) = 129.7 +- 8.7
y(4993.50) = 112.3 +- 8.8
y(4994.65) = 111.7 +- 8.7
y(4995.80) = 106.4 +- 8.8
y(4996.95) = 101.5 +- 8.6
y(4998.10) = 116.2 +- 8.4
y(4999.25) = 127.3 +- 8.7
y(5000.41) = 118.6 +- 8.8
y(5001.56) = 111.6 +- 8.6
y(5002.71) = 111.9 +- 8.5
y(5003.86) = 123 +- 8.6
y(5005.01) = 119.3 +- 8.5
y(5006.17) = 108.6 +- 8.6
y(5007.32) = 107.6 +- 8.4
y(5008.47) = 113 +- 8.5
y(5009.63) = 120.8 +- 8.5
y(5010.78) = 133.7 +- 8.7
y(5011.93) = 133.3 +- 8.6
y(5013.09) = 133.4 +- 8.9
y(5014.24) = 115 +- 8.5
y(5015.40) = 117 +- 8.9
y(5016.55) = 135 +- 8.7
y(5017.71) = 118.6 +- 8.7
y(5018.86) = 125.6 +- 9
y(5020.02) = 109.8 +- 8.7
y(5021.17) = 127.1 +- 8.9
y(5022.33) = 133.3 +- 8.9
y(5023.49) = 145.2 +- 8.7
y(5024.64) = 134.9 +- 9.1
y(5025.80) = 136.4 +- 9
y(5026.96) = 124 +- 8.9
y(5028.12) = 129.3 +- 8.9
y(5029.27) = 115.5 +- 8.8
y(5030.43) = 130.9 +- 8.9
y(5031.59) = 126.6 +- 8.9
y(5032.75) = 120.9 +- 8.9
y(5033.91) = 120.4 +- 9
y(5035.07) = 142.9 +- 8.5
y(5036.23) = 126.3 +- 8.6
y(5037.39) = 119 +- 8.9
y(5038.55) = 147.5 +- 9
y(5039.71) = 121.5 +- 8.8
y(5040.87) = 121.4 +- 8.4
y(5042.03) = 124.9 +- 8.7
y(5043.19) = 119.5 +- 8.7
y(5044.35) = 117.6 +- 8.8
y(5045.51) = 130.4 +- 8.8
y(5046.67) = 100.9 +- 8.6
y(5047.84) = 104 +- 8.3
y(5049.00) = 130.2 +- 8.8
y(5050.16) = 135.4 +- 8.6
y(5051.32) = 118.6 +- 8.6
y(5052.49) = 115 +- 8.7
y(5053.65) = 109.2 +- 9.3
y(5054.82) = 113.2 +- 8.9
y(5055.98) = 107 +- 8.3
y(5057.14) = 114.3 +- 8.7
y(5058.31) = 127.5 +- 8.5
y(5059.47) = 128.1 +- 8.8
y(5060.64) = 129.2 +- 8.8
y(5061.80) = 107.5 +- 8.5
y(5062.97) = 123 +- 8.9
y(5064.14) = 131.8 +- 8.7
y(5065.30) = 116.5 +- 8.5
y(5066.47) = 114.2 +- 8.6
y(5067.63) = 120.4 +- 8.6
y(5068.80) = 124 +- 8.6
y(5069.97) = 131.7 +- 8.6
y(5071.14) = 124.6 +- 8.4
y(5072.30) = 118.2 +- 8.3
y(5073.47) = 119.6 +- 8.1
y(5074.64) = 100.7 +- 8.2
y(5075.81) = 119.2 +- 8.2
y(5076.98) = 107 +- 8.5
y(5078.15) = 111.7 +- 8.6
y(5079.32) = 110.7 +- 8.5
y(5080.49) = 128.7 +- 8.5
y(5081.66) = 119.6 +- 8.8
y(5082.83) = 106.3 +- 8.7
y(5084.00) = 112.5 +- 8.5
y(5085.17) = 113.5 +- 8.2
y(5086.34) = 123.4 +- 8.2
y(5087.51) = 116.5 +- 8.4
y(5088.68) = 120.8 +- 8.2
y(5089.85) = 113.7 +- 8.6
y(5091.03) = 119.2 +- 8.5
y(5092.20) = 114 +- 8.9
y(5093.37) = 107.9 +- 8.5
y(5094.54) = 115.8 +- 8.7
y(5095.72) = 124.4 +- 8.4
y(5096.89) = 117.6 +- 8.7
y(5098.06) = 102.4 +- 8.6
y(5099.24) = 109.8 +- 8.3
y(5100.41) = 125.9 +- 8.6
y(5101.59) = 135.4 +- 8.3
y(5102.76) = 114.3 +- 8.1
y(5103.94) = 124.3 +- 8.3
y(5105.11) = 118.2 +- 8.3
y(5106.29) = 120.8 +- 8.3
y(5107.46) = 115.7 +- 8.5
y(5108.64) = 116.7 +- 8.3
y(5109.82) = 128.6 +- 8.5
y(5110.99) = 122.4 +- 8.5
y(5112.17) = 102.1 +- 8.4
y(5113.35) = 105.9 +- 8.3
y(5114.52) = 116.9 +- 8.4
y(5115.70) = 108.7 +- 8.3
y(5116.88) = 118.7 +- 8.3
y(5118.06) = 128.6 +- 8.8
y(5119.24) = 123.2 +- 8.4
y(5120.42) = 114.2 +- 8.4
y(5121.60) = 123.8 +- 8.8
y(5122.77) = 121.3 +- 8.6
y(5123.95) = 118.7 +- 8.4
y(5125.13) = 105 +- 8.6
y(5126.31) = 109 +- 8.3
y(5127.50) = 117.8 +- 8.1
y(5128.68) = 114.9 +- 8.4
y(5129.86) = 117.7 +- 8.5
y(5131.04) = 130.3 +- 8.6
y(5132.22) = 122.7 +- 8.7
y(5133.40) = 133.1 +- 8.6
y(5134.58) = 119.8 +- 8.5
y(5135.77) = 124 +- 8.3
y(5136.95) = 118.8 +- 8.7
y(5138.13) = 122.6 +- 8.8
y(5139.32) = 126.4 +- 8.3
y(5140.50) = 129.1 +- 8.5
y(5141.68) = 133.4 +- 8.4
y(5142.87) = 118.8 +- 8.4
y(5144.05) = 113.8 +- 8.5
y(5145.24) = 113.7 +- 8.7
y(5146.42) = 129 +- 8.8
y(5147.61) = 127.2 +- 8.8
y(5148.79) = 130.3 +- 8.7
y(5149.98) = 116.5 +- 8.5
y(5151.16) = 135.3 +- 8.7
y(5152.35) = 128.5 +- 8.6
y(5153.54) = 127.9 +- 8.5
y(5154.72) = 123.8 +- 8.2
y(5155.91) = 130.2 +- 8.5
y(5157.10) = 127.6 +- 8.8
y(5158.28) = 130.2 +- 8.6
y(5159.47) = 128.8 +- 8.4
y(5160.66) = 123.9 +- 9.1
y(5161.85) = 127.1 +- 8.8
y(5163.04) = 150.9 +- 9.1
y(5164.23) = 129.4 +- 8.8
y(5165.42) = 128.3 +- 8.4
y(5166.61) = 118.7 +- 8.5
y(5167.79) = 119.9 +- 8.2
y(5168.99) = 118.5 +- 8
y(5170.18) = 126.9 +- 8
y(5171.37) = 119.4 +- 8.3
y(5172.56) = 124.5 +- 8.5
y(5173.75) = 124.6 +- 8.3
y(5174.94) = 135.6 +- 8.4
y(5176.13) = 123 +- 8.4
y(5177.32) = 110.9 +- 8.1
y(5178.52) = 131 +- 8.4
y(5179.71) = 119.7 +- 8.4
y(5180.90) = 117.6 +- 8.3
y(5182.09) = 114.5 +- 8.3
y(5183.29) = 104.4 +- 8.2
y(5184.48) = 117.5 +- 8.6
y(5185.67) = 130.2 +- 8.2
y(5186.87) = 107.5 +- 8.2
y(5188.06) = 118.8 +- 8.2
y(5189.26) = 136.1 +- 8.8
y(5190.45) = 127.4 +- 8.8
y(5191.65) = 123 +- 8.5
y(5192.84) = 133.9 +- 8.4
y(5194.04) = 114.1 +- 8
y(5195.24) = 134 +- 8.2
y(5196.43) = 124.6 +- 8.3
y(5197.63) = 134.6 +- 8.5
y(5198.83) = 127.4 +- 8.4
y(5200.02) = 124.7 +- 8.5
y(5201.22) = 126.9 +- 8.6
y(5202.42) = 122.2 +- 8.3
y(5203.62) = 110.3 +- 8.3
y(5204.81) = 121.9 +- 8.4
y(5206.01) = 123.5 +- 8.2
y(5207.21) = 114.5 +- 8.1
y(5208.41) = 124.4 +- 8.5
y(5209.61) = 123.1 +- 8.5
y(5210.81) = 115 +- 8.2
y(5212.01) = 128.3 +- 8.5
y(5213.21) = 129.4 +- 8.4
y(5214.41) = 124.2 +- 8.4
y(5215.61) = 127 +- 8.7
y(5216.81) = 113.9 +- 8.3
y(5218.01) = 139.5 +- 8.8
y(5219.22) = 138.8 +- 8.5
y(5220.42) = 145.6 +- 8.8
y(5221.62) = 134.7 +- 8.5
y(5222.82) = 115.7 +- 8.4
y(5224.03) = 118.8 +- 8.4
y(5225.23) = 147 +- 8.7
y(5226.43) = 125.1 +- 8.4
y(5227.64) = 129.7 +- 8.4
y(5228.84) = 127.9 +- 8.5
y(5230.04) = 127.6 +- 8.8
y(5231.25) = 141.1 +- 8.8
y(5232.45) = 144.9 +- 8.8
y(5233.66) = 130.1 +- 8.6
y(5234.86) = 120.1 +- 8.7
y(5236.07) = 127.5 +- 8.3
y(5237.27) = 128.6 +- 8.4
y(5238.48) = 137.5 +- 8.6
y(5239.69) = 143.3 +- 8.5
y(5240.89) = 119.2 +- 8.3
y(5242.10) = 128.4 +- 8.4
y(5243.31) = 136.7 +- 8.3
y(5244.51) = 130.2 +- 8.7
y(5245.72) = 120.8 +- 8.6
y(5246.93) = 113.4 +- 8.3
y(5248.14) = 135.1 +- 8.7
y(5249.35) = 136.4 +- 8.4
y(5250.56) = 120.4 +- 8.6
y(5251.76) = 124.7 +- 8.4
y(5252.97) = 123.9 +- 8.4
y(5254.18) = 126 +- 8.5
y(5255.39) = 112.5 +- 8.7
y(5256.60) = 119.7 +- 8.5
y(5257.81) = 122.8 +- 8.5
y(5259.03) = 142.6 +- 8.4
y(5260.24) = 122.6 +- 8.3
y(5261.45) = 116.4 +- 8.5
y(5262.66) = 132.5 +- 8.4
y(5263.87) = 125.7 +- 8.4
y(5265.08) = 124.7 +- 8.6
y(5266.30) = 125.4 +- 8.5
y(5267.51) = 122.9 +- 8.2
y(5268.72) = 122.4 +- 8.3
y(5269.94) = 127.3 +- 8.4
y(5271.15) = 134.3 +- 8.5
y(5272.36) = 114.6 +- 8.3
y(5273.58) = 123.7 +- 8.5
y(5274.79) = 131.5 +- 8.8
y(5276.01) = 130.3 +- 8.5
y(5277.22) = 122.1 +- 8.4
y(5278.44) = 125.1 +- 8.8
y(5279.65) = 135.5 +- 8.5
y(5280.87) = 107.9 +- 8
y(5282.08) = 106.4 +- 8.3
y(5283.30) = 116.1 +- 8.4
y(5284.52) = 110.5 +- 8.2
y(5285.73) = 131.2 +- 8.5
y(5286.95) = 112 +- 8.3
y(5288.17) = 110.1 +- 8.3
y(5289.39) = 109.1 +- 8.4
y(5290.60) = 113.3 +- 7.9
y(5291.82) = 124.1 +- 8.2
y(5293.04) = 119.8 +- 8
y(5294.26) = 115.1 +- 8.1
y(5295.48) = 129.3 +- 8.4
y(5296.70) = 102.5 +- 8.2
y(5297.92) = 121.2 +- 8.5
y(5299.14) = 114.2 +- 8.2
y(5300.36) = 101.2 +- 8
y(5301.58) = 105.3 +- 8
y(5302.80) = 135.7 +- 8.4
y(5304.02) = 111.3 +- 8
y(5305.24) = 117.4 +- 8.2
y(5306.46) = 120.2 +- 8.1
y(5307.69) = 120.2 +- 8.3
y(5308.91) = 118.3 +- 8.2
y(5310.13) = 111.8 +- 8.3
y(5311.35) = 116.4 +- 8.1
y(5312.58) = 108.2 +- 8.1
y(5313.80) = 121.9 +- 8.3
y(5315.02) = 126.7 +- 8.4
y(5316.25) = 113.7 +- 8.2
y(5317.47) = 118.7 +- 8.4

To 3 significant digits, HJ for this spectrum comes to 252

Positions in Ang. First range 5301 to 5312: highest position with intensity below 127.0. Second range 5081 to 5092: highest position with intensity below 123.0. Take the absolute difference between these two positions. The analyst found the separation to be 220.3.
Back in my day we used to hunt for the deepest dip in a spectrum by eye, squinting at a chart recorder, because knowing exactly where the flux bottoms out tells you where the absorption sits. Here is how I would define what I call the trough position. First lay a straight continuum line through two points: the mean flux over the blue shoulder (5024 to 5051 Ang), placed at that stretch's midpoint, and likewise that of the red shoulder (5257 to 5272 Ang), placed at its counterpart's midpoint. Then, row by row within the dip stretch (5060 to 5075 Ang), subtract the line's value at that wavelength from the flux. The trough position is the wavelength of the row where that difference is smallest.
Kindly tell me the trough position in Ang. 5074.64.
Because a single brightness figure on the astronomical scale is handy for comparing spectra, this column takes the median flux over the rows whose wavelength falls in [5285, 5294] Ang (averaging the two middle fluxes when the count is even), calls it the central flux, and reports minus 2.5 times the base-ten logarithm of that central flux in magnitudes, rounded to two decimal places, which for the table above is -5.14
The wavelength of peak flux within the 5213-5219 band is 5218.01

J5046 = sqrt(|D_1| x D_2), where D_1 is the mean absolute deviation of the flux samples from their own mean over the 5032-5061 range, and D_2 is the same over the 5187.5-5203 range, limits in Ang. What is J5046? 6.5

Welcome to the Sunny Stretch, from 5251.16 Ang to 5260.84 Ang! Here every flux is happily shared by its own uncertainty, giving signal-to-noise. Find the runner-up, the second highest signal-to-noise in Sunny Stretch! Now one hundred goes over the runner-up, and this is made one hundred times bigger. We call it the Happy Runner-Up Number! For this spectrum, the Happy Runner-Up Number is 674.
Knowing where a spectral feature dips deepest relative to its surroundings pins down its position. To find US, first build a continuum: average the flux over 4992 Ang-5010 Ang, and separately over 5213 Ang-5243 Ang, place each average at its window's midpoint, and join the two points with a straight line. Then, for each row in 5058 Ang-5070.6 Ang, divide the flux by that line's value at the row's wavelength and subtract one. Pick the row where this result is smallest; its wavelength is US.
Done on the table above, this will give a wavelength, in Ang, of 5061.80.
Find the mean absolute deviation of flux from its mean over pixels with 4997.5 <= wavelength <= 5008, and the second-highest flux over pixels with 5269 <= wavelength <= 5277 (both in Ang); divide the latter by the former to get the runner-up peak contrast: 24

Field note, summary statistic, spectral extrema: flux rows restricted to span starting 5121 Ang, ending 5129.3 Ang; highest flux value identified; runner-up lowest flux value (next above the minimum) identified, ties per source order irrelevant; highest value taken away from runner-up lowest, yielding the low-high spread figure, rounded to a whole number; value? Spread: -15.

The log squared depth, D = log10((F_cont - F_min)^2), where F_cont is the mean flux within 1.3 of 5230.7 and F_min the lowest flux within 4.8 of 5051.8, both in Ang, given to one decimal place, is 3.0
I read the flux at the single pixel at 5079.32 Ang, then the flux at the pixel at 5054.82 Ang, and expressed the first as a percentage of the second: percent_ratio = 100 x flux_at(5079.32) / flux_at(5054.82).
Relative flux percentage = 98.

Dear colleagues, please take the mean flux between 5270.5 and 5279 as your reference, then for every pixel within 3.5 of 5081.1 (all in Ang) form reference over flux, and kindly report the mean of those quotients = 1.10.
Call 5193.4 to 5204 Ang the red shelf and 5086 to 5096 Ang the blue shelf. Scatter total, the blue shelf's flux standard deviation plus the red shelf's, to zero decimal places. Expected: 13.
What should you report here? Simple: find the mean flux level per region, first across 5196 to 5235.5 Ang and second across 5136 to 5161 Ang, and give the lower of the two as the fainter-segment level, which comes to 126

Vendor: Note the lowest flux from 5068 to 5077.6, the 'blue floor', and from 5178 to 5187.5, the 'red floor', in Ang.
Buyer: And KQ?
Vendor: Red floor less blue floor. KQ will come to 3.7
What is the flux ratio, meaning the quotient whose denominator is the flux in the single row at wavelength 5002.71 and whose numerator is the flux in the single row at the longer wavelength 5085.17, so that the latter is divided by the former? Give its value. 1.01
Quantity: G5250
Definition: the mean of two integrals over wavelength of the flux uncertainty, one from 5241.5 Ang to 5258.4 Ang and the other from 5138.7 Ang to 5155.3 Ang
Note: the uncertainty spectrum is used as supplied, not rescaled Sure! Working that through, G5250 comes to 143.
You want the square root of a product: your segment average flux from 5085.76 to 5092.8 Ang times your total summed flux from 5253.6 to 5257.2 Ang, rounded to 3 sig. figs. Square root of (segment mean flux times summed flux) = 206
